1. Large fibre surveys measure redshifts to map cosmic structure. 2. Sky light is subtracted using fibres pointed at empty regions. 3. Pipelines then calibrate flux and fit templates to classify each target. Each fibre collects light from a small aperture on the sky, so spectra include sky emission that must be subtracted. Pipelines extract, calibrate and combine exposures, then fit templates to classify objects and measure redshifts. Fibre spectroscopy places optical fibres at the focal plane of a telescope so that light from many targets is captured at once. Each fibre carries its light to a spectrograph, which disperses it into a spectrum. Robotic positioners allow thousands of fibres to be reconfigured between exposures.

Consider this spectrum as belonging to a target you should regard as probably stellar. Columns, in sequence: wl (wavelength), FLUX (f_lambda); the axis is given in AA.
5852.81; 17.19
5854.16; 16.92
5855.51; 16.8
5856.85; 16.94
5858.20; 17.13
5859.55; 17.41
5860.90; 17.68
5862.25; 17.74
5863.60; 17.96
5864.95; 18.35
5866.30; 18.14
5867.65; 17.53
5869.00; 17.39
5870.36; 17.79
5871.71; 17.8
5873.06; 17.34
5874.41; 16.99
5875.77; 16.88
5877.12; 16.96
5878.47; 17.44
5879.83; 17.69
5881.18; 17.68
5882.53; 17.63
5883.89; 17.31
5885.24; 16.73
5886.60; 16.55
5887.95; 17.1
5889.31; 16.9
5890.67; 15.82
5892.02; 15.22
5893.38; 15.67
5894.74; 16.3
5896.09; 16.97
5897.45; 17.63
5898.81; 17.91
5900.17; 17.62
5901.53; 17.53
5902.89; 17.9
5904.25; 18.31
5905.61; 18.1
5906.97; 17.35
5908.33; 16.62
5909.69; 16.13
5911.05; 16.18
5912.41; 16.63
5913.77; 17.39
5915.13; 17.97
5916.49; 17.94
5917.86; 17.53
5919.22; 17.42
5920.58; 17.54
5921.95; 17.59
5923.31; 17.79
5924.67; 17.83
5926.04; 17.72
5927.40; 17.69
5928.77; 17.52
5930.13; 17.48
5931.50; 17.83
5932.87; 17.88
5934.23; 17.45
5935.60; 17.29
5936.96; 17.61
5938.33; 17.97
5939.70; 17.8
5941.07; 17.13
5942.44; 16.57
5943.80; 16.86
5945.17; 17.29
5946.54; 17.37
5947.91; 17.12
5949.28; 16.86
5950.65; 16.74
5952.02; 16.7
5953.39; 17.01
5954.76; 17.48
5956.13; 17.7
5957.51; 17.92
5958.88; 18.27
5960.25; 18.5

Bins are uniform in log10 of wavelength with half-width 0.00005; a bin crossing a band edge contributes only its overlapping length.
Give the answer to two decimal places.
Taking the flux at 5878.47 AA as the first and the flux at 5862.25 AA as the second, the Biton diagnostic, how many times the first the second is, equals 1.02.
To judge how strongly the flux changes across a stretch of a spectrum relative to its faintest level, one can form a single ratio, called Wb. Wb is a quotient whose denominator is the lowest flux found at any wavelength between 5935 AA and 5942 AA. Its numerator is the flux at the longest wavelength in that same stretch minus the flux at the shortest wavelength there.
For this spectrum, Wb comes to -0.01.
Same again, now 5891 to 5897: 0.11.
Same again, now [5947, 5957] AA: 0.03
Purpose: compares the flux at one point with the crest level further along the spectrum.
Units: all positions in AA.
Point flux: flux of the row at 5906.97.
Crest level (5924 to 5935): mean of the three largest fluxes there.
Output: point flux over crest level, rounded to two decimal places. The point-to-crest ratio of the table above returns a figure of 0.97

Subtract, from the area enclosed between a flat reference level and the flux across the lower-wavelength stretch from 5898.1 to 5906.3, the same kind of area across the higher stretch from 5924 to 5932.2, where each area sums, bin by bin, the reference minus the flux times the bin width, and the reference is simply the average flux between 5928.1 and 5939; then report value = -1.8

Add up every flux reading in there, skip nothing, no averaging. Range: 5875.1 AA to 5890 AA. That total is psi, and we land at 189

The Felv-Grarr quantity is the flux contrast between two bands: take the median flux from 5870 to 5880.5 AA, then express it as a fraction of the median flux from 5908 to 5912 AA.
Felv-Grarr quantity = 1.07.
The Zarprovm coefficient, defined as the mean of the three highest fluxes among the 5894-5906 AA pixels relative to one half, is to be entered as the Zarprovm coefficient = 36.2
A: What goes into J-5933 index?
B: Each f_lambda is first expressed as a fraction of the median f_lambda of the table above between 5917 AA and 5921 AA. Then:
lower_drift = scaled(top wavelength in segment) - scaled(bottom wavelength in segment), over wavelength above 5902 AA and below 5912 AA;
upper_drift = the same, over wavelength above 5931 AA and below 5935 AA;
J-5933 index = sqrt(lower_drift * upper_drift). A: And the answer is 0.046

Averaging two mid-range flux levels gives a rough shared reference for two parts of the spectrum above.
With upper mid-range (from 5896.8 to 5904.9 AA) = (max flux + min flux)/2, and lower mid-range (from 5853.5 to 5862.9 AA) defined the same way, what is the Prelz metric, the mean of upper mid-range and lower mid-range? 17.6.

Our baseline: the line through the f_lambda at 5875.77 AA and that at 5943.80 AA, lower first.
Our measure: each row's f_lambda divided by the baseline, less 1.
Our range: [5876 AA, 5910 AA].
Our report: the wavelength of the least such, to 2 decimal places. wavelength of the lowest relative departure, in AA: 5892.02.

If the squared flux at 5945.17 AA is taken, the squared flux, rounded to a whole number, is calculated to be 299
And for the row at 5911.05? 262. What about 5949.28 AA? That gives 284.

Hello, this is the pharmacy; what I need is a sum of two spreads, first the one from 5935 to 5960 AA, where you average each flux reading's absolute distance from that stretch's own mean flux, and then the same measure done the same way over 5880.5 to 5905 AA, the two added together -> 1.09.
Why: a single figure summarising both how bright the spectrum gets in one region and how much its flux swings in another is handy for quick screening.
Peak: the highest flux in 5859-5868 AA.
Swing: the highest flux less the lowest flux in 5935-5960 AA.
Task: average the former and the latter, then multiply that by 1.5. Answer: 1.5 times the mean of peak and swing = 15.0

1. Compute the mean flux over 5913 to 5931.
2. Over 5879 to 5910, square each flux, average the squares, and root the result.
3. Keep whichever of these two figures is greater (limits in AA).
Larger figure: 17.6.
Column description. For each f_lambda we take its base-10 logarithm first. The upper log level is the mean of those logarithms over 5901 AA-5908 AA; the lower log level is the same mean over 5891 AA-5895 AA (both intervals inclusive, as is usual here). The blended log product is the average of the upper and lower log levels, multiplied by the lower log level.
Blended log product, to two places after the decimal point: 1.46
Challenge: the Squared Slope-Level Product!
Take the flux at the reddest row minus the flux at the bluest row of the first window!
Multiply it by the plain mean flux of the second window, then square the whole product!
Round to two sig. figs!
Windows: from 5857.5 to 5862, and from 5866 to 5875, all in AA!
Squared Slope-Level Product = 93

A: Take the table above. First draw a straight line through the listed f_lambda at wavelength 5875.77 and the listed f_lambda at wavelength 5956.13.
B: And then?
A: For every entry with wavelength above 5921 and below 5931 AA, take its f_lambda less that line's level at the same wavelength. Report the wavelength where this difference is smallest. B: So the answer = 5930.13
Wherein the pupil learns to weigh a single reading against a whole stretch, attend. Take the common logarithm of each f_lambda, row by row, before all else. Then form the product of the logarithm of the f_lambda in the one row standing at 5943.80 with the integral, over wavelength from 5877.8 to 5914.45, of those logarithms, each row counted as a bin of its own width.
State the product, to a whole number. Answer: 55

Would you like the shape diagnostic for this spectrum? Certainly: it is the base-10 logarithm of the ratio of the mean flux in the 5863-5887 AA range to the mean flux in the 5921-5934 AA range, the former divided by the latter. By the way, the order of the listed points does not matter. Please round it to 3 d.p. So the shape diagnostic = -0.006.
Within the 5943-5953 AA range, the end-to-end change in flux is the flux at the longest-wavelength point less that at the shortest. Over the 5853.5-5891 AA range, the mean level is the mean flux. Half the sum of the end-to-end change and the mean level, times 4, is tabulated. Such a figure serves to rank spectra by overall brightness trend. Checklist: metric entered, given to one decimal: 34.3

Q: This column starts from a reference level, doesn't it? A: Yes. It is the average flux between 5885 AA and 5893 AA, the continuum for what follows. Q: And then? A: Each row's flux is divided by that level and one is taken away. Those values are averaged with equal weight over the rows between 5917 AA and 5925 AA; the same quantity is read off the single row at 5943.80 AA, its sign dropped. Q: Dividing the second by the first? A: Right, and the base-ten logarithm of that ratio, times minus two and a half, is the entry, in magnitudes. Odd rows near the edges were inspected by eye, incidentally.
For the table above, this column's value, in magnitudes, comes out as 1.0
